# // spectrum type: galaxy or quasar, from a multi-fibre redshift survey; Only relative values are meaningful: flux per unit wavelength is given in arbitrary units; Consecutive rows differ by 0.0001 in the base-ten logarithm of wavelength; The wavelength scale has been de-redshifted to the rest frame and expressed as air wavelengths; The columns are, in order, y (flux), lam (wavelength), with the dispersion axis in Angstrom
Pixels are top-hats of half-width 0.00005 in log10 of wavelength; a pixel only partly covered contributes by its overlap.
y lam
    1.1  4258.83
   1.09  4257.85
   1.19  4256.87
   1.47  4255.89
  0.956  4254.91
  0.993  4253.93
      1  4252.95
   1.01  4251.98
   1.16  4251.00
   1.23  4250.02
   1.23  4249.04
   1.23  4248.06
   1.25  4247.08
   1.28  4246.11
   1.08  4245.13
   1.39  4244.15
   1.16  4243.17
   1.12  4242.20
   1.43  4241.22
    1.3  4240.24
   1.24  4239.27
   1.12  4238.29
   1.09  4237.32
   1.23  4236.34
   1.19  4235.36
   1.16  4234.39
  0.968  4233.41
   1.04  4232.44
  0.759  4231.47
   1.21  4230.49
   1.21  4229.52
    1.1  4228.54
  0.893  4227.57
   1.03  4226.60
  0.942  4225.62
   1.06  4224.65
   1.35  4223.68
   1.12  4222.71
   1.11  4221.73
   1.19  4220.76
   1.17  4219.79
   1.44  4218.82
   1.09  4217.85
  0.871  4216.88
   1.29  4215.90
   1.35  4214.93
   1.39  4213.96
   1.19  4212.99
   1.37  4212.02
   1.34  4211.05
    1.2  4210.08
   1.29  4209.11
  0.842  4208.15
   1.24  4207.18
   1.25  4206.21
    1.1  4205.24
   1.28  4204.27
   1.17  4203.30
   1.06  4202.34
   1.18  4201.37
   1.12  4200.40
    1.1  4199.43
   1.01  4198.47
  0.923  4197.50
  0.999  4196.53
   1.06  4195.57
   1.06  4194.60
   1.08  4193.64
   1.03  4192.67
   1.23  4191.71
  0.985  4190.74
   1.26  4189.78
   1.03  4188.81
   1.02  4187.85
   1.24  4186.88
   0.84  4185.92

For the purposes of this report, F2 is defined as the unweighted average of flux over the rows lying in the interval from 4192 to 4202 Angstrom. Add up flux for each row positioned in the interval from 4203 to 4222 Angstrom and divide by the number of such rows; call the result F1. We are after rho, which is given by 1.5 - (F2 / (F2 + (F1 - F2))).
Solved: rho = 0.63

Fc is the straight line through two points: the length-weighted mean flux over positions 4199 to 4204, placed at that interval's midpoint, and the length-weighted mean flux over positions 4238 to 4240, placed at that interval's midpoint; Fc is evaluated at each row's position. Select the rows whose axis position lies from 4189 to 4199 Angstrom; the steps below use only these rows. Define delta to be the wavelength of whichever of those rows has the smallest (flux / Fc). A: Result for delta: 4197.50 Angstrom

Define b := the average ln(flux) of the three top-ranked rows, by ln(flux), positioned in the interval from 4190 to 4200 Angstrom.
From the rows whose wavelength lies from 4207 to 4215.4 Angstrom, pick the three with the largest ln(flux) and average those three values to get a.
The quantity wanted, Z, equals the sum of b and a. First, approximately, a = 0.315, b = 0.13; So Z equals 0.44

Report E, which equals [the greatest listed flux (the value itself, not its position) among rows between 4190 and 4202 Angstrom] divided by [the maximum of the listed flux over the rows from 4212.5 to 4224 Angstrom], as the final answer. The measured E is 0.85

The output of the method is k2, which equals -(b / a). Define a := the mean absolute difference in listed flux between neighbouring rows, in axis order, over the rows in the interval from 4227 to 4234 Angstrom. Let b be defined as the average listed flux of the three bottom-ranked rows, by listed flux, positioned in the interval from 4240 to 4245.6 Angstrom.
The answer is -6.0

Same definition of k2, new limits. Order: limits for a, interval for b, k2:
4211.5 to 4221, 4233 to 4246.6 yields -5.4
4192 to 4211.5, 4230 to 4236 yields -7.9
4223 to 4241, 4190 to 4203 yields -7.0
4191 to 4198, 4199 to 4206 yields -16.0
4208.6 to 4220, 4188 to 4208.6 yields -5.0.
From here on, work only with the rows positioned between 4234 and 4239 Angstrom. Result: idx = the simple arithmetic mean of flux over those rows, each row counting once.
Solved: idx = 1.16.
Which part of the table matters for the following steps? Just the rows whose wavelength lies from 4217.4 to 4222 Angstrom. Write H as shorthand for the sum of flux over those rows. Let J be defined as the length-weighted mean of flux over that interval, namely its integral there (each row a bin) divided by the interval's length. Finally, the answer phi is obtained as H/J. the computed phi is 4.97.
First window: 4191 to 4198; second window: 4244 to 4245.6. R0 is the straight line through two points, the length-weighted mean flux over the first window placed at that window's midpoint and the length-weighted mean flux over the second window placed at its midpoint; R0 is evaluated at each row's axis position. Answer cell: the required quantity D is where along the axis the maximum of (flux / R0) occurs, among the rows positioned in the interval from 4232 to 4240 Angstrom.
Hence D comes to 4239.27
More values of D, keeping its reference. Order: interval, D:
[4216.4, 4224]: 4218.82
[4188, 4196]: 4189.78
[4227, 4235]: 4229.52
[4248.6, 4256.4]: 4255.89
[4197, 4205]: 4204.27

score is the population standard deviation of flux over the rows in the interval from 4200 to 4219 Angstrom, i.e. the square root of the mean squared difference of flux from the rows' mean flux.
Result 0.154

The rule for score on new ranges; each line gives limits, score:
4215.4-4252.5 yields 0.147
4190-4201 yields 0.077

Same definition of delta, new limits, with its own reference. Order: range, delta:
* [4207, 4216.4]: 4208.15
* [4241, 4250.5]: 4245.13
